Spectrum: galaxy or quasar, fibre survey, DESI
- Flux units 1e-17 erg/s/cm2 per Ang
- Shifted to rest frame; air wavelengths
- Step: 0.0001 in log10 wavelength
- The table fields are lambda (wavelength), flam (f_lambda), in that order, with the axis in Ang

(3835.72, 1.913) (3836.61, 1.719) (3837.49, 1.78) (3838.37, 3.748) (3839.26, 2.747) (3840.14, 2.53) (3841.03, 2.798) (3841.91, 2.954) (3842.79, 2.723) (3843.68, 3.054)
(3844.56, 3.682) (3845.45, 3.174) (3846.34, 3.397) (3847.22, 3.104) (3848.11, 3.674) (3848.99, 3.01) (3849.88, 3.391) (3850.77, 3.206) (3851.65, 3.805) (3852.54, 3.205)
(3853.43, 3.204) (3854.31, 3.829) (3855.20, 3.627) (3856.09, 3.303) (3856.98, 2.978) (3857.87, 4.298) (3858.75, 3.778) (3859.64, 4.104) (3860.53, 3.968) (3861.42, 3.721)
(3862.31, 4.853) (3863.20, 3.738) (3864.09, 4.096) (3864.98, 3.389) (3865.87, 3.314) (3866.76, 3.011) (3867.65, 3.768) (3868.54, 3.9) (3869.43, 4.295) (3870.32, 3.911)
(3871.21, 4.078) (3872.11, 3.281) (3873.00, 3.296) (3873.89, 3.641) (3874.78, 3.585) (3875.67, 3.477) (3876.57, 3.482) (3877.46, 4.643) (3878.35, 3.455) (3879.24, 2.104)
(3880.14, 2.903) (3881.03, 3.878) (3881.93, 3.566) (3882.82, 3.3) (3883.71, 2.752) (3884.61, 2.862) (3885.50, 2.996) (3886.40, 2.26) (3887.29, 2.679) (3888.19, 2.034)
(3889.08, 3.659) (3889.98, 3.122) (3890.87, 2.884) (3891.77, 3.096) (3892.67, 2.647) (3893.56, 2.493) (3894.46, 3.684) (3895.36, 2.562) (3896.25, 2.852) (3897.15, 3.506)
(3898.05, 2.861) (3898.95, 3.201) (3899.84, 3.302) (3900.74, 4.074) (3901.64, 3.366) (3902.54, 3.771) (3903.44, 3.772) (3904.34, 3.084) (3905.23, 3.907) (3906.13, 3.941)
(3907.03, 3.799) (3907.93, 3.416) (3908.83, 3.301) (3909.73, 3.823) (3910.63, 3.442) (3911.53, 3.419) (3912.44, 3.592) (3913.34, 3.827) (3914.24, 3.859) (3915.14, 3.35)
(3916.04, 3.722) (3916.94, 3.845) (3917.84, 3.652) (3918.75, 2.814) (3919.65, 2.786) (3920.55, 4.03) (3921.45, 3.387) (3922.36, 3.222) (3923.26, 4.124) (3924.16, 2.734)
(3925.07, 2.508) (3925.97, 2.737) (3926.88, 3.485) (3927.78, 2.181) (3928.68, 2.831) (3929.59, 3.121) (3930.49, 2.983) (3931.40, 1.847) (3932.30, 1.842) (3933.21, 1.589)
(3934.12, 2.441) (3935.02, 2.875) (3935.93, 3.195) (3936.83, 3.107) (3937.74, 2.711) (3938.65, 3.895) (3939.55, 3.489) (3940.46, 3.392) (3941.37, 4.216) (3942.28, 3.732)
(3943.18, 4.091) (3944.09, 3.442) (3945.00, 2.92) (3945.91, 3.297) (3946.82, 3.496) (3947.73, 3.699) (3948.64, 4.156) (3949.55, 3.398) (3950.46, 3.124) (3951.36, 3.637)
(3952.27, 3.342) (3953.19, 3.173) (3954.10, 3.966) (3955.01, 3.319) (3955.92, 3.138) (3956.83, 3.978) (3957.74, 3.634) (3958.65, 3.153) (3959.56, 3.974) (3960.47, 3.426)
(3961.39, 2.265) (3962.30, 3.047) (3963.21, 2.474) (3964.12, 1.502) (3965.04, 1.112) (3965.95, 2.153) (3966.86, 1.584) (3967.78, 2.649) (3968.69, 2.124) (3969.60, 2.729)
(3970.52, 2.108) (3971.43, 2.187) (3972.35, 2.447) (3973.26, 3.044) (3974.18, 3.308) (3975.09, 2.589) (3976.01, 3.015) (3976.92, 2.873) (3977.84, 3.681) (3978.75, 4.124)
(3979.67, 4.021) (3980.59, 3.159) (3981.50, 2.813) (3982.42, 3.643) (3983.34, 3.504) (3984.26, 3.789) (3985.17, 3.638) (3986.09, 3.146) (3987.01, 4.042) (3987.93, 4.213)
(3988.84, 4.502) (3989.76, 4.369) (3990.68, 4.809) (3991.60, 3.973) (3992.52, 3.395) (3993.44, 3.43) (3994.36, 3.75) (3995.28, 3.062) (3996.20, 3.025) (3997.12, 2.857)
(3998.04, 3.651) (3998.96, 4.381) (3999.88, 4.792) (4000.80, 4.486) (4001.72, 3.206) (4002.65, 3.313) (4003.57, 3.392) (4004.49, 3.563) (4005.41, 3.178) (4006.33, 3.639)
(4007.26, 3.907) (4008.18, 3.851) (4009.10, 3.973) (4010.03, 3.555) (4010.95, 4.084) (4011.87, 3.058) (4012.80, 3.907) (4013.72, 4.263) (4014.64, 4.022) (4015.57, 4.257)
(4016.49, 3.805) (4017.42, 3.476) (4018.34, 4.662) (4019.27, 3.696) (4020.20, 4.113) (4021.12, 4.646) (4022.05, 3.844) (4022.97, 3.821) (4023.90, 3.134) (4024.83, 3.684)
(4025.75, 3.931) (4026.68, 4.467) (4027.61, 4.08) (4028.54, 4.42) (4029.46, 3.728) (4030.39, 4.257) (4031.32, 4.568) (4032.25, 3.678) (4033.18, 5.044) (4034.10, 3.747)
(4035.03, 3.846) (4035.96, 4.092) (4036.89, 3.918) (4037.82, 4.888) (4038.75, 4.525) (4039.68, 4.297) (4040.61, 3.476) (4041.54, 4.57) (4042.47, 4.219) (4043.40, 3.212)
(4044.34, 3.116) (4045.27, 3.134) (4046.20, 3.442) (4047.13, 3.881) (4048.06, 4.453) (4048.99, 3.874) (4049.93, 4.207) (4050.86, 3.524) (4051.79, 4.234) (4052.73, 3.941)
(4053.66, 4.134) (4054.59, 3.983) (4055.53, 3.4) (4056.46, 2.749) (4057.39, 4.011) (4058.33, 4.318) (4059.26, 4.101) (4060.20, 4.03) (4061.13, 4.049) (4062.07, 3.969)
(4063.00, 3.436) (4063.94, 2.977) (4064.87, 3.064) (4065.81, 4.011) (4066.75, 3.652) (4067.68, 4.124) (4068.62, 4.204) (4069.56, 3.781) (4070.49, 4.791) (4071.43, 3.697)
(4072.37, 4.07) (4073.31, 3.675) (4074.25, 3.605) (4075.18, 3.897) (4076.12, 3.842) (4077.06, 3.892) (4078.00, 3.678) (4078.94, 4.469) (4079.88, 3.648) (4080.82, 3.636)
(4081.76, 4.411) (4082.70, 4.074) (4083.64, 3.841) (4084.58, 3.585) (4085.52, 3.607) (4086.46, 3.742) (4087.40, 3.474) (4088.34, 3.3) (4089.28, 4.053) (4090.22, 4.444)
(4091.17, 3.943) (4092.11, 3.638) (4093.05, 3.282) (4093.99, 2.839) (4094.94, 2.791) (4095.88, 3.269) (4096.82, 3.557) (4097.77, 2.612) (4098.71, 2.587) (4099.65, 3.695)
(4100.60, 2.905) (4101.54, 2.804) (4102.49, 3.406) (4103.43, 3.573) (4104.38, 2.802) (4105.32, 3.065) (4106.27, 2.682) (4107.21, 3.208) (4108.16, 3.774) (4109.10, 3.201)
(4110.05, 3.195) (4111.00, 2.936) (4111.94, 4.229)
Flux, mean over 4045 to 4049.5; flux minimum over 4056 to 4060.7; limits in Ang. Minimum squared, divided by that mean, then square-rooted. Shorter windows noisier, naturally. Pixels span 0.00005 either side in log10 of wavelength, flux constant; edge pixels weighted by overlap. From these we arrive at 1.4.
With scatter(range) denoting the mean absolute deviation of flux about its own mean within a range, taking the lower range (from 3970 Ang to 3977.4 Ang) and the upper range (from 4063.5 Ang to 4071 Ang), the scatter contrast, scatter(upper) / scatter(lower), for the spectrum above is 1.3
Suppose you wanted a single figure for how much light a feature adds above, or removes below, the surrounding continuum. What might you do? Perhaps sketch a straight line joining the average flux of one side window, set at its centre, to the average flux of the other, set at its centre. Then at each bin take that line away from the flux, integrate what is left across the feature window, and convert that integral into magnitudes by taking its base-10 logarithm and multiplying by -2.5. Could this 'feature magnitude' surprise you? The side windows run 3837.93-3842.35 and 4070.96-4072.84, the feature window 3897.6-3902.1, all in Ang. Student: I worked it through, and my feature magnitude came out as 0.3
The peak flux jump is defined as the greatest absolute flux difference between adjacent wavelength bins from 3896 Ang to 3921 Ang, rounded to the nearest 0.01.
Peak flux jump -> 1.24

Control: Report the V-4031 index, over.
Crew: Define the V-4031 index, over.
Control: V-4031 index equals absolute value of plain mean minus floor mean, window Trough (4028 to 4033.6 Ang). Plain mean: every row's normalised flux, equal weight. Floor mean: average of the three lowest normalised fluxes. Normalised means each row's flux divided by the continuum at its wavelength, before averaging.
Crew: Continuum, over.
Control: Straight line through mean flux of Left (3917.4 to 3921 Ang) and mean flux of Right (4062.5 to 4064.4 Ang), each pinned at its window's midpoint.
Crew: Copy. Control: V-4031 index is 0.12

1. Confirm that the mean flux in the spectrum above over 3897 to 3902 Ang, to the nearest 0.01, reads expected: 3.38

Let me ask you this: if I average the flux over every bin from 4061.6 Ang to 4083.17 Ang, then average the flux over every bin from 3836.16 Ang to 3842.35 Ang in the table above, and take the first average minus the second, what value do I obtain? 1.2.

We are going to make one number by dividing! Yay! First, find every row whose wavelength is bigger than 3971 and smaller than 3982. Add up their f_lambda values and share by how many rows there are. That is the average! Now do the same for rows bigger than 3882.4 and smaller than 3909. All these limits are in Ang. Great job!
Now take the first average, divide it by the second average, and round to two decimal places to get 0.98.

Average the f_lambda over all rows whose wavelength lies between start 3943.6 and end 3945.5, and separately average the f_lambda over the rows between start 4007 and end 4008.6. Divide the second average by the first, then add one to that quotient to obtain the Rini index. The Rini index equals 2.22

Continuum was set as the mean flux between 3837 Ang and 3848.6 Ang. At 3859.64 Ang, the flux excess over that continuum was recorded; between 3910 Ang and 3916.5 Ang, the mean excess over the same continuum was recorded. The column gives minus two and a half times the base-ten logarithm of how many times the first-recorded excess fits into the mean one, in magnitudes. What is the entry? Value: 0.7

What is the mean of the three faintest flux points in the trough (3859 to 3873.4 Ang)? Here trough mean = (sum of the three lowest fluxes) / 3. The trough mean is 3.20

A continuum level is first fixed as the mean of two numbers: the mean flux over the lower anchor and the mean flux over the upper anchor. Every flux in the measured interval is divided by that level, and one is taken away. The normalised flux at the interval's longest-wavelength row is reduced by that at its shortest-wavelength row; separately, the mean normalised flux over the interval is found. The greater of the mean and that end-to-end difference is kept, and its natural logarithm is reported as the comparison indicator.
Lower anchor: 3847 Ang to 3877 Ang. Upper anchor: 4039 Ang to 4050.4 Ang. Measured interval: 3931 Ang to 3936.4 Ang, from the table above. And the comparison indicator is -1.02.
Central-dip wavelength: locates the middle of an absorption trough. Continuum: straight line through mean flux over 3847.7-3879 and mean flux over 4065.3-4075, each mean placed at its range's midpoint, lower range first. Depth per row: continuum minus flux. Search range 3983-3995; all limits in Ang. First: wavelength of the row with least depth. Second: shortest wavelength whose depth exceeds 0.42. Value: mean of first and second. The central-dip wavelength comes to 3988.4 Ang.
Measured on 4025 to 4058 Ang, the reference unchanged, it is 4036.9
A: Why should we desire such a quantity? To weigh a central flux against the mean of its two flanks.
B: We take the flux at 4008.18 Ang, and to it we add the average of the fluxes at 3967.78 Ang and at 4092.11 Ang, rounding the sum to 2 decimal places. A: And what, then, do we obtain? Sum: 6.99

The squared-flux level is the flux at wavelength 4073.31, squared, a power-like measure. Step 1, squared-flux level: 13.5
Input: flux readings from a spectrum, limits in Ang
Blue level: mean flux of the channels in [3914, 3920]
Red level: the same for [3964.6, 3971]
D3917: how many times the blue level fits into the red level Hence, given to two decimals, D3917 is 0.60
